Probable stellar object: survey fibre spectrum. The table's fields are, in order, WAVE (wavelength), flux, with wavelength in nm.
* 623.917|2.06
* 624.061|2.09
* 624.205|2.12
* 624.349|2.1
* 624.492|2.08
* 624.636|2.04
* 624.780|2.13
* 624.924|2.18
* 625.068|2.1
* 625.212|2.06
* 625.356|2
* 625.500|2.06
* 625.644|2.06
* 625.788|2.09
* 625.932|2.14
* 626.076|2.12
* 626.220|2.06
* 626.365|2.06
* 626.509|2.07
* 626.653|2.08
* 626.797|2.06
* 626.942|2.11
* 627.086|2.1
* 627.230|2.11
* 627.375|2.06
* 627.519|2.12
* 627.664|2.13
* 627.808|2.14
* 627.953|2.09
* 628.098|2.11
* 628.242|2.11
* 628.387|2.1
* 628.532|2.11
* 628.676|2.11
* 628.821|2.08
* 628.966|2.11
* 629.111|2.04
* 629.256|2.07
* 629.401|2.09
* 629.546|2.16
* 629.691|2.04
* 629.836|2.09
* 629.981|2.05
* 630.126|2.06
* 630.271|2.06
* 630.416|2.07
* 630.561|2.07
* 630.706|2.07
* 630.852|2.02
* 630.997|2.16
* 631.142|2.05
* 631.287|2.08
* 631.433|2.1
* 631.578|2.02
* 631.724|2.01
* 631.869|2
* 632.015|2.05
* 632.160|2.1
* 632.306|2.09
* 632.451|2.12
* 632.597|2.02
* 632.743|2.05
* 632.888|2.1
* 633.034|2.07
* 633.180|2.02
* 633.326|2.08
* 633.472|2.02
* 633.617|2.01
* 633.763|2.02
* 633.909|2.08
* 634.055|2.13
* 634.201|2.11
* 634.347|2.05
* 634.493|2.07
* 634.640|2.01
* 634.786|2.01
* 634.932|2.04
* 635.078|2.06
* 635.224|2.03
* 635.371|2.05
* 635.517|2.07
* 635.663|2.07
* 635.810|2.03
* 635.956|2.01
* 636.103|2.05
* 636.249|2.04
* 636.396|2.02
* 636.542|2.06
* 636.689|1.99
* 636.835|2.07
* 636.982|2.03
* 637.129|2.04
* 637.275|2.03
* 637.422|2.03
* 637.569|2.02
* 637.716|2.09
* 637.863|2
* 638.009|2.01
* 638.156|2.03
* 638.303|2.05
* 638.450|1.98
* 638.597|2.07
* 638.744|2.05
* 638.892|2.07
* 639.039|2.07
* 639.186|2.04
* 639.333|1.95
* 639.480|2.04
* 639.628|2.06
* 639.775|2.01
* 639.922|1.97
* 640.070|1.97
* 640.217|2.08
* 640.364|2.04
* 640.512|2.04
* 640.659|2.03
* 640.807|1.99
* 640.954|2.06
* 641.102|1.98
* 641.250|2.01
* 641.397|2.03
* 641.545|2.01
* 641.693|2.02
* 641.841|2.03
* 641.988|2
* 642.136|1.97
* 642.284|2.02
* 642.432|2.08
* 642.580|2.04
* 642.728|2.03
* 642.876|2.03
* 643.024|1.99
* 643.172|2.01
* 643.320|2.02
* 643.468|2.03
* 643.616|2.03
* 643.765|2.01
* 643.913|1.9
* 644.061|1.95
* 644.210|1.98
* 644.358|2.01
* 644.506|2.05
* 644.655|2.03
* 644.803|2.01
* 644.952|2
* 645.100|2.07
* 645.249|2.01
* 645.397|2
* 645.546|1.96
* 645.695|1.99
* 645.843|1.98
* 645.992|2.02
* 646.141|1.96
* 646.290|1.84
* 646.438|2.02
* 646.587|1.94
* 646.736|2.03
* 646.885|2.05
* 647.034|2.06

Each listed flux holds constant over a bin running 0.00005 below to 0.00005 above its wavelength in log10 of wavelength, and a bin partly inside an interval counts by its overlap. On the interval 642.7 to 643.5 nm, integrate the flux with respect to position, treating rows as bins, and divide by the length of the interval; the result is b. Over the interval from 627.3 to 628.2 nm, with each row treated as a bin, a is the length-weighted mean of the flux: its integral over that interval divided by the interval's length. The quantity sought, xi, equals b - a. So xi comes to -0.090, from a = 2.11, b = 2.02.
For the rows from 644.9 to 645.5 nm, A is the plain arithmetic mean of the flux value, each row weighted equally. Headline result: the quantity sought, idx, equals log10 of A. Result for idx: 0.305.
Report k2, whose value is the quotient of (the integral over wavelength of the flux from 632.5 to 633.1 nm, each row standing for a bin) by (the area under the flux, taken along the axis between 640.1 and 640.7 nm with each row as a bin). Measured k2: 1.01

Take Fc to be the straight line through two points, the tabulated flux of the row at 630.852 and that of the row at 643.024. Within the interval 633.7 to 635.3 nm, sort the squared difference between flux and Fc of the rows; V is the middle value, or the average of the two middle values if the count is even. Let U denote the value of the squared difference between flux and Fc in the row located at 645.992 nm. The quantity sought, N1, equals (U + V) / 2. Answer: 0.0014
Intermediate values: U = 0.0014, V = 0.0015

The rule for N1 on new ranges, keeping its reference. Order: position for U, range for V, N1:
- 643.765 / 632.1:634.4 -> 0.0021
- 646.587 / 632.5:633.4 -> 0.0019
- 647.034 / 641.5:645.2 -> 0.0037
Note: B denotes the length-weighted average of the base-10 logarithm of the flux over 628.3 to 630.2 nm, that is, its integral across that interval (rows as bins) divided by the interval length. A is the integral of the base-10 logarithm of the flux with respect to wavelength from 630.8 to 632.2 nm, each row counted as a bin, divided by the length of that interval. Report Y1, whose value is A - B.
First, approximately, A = 0.314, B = 0.319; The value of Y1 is -0.005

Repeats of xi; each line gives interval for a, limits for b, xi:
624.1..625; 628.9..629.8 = -0.023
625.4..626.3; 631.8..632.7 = -0.023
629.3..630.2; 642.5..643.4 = -0.060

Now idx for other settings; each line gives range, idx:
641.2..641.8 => 0.305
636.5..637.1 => 0.309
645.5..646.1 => 0.298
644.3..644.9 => 0.306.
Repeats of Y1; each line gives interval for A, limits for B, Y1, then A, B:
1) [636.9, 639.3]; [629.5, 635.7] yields -0.005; 0.309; 0.314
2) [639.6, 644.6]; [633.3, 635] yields -0.008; 0.304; 0.312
